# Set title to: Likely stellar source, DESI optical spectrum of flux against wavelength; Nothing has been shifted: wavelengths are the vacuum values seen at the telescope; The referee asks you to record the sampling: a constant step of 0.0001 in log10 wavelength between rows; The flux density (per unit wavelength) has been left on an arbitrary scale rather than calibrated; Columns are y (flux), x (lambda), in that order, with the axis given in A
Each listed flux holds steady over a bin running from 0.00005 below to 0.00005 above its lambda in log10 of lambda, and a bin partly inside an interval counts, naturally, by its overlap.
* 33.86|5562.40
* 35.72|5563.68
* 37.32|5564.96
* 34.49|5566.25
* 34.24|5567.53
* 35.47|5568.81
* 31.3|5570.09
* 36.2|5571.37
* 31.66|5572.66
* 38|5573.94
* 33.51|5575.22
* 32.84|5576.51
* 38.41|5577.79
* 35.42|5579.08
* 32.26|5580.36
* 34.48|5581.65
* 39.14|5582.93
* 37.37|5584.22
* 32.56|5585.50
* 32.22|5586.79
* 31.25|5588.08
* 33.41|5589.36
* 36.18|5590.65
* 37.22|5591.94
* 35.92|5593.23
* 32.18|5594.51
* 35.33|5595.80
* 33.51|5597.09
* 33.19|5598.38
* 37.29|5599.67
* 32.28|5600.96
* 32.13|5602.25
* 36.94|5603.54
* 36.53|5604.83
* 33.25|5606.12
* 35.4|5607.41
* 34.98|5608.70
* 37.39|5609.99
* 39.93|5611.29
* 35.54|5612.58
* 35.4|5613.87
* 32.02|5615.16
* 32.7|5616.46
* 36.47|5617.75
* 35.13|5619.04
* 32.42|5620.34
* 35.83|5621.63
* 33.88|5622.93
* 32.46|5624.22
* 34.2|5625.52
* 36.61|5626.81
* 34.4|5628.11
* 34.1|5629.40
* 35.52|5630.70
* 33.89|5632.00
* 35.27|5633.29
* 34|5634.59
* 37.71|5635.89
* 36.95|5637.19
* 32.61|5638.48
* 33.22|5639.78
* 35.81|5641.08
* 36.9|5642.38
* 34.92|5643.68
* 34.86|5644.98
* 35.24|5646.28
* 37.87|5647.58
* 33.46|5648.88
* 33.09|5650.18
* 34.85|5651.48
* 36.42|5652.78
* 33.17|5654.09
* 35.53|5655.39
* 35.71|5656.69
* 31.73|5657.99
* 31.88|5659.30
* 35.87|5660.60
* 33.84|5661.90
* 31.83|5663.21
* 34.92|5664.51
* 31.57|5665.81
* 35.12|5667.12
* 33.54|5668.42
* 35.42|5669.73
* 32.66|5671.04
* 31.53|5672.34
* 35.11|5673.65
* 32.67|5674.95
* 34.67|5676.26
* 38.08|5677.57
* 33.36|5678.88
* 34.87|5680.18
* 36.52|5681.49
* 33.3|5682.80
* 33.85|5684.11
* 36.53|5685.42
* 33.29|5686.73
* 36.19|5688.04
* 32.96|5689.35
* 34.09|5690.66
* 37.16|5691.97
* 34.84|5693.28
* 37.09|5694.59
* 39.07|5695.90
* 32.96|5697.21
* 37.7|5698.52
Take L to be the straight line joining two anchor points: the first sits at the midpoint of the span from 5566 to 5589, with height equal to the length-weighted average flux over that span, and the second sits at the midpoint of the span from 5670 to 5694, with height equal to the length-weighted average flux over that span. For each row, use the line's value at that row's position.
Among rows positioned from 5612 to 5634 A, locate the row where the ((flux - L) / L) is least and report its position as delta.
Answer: 5615.16 A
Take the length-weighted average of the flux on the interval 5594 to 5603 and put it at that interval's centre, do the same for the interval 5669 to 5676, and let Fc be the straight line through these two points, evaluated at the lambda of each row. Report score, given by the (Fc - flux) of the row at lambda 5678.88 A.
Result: 0.2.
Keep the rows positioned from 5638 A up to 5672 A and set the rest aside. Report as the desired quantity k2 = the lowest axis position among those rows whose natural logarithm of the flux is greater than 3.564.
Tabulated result 5641.08 A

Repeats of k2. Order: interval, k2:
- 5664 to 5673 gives 5669.73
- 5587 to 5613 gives 5590.65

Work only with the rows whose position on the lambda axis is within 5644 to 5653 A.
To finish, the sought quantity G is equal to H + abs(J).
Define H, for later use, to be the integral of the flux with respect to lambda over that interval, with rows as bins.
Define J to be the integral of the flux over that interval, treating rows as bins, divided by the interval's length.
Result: 351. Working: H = 316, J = 35.06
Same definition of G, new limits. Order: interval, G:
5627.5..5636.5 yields 350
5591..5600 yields 349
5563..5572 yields 350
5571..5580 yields 350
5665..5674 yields 335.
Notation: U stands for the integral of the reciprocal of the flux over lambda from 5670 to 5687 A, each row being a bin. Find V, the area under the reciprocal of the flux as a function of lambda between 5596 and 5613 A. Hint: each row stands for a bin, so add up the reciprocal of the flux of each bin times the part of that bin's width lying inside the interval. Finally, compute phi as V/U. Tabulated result 0.98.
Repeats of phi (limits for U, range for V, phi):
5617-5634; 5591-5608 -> 1.00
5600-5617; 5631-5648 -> 0.99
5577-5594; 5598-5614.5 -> 0.96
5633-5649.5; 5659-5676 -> 1.08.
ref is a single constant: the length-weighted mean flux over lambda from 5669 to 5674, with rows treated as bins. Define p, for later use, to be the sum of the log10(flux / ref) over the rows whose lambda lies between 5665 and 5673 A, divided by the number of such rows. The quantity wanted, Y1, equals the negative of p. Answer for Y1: 0.004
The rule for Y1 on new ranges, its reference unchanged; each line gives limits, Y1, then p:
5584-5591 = -0.003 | 0.003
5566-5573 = -0.004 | 0.004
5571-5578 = -0.019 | 0.019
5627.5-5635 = -0.012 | 0.012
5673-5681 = -0.015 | 0.015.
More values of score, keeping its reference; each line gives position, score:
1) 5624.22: 1.2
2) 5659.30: 1.7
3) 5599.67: -3.6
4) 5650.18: 0.5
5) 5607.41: -1.7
